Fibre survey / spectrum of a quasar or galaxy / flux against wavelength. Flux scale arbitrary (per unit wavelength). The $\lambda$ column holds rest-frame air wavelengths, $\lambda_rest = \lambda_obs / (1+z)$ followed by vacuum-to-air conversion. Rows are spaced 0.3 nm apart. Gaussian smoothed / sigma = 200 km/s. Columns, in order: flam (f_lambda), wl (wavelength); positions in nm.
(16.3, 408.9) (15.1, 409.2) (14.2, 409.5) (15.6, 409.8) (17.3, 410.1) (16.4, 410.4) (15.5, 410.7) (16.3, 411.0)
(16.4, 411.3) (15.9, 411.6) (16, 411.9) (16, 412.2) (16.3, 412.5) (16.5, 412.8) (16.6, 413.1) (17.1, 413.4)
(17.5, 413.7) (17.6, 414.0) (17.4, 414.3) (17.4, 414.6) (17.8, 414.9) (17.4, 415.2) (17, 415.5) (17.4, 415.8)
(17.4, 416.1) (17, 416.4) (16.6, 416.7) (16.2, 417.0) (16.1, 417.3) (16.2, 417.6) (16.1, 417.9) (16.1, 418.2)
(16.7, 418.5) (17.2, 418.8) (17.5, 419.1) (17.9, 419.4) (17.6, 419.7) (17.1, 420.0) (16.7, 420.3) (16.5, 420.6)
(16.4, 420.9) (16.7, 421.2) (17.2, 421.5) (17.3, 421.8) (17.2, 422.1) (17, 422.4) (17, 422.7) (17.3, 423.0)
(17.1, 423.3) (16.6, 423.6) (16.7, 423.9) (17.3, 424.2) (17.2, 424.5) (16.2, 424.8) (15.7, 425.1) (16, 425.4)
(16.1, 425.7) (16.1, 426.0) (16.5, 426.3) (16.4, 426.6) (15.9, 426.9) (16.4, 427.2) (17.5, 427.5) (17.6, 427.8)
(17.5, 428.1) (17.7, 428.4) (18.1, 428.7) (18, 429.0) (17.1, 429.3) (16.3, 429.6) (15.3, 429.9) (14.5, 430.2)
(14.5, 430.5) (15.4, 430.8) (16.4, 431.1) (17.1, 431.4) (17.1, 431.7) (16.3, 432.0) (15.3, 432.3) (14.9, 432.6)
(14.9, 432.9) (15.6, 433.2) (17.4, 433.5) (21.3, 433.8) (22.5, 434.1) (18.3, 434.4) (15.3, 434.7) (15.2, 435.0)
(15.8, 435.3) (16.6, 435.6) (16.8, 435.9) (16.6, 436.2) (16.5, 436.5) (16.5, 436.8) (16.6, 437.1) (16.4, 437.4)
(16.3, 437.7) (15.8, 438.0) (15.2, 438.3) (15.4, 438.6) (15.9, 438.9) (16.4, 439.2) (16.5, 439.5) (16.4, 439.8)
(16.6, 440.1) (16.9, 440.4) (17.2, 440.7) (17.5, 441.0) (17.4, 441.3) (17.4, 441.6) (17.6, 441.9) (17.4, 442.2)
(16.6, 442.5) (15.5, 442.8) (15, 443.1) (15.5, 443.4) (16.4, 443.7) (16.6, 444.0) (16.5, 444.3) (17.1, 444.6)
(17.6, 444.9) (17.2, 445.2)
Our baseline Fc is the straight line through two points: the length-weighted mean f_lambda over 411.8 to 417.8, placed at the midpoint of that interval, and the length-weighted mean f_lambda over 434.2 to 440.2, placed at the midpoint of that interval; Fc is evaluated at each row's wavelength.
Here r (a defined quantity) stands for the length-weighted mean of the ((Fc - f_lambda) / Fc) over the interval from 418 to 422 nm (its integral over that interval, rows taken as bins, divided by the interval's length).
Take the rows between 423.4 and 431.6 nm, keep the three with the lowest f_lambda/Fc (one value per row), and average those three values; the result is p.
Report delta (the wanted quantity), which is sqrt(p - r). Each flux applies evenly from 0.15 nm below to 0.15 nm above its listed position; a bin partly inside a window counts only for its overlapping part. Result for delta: 0.954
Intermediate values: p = 0.896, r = -0.014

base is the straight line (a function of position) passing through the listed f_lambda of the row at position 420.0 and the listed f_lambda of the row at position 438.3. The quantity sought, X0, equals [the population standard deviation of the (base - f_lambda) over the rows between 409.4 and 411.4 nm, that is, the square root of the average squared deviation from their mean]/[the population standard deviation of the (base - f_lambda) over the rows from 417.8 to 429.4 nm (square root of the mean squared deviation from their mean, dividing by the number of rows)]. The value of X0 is 1.3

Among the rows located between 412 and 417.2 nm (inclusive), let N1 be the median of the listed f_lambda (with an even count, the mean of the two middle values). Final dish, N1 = 17.1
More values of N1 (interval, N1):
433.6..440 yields 16.4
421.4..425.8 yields 17.0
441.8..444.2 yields 16.5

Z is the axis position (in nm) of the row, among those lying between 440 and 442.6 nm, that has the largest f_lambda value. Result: 441.9 nm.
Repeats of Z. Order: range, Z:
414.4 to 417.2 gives 414.9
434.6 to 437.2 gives 435.9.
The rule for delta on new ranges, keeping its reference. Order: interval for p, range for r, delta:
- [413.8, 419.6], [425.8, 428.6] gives 0.988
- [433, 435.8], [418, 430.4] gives 0.974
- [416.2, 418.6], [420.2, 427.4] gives 0.979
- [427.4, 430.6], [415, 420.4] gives 0.950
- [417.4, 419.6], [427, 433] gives 0.977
